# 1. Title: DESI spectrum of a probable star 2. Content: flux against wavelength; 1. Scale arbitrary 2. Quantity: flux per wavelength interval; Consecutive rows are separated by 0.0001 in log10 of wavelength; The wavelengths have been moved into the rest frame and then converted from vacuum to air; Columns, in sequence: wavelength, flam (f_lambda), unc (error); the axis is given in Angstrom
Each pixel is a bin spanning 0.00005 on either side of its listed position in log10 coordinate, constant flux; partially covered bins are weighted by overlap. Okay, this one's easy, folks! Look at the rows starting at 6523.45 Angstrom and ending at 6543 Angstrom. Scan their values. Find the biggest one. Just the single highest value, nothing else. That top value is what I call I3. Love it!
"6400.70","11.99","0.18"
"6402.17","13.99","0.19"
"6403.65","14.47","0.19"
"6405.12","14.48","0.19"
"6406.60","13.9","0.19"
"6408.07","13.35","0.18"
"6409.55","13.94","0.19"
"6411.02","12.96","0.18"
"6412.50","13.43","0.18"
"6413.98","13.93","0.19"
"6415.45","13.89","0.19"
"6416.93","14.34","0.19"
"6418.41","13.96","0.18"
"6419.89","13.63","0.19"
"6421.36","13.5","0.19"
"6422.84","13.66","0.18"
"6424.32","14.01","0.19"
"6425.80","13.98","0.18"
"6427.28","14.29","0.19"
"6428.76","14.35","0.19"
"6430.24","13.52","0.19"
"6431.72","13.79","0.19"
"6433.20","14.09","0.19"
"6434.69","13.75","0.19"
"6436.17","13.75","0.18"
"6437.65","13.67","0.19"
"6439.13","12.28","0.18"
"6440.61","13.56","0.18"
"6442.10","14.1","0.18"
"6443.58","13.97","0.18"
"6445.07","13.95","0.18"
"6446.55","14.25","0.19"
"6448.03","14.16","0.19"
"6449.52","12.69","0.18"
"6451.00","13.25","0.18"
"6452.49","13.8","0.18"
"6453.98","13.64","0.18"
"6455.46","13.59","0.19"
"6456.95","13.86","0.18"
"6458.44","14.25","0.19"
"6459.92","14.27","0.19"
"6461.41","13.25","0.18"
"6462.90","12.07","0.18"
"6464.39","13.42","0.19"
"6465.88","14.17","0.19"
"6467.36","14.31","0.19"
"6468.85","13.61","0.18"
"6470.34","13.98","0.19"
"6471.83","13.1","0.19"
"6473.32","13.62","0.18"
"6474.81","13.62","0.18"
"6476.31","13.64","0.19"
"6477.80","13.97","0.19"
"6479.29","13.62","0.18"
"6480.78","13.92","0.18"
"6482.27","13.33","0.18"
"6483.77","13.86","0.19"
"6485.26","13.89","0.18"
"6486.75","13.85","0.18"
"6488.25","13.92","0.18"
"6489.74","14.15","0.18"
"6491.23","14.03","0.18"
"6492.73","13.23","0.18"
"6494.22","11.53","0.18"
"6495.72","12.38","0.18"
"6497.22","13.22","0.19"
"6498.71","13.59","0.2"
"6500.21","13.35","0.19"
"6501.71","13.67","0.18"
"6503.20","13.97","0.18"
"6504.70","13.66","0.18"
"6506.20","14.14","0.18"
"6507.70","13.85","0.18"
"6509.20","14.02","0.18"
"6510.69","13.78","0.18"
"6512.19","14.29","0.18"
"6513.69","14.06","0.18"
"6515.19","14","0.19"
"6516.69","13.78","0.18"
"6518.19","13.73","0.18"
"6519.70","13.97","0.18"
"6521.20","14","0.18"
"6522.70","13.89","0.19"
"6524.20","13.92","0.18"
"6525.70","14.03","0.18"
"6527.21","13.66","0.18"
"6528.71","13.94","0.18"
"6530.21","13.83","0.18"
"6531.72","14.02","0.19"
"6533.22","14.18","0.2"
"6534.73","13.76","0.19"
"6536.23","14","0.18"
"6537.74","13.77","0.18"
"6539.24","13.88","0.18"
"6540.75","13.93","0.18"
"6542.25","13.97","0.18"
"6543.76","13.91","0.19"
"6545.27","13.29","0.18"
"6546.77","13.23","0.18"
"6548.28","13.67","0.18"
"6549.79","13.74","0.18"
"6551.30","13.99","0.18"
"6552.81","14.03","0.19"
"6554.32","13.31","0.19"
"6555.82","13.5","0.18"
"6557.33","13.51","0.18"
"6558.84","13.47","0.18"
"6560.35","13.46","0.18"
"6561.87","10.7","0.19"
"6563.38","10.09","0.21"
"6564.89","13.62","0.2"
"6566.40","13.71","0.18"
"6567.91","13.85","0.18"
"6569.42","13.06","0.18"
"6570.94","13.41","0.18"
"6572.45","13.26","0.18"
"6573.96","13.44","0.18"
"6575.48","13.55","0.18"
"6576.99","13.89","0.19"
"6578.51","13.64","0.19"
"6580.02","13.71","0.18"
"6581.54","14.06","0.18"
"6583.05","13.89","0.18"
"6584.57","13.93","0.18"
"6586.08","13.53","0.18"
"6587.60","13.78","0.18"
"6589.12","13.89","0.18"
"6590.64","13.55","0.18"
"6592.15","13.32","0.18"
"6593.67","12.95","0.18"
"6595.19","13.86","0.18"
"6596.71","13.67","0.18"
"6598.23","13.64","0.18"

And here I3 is 14.18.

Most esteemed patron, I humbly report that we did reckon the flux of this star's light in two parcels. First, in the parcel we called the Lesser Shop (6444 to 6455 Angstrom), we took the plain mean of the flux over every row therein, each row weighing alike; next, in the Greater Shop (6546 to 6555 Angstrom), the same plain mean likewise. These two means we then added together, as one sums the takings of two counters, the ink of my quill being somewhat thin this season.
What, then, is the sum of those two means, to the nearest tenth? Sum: 27.3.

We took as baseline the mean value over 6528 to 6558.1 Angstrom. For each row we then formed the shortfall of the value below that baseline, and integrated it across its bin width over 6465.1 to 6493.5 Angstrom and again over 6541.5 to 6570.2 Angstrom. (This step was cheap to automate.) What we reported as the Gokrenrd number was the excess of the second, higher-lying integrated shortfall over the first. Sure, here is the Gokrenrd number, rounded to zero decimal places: 15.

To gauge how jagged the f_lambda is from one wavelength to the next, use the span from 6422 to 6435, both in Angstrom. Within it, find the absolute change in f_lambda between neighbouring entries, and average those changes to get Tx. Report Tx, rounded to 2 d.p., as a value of 0.31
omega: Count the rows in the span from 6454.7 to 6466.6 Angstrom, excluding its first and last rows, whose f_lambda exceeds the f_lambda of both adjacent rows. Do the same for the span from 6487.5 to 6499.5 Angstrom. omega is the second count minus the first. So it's 0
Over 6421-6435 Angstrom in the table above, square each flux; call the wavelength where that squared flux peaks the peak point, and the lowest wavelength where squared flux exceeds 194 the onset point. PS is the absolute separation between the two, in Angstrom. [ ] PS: 4.4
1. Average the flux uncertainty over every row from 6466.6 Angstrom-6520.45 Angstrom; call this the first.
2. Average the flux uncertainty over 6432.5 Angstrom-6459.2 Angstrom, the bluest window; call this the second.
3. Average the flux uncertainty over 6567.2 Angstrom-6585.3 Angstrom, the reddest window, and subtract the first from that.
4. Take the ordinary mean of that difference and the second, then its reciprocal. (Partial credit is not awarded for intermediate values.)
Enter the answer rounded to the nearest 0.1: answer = 11.0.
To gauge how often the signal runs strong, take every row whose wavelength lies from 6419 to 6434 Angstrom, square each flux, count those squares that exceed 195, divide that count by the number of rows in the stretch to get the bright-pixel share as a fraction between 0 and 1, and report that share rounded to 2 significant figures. 0.50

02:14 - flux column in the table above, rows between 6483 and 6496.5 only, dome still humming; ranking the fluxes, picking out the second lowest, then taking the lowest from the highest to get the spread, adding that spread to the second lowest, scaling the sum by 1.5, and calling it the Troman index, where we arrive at 22.5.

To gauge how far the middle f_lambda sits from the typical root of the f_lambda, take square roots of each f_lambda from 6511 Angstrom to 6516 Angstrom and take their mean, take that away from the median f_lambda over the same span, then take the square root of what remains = 3.21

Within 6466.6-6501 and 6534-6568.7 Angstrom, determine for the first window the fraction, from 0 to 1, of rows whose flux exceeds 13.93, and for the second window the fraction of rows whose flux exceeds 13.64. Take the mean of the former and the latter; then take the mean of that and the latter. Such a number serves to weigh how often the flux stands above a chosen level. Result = 0.48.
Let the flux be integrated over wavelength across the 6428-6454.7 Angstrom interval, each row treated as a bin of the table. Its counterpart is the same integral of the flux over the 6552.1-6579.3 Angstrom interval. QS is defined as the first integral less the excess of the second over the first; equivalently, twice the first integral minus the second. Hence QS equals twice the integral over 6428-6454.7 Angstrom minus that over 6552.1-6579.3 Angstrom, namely 372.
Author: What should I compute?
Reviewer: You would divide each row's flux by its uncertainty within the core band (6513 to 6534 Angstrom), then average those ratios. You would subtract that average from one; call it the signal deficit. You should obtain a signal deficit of -74.9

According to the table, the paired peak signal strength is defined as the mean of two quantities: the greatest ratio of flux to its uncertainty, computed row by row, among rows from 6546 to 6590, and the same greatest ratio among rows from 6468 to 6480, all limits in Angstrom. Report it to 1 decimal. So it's 76.9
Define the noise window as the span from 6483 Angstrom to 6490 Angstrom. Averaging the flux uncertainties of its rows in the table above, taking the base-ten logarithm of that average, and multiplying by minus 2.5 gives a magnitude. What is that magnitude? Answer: 1.85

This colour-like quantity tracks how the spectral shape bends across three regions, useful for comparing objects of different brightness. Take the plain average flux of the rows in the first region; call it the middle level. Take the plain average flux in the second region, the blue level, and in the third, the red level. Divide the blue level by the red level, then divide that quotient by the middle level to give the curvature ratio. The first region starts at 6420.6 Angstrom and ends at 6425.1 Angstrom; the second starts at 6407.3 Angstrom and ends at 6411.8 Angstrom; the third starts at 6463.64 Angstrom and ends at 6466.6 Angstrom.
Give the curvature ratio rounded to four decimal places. 0.0709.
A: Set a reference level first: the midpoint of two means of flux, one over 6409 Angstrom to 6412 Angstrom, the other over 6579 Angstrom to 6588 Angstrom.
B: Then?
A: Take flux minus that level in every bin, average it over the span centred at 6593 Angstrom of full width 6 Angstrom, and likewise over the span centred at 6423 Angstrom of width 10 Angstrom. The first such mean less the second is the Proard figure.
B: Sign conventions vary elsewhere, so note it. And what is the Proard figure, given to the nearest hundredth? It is -0.44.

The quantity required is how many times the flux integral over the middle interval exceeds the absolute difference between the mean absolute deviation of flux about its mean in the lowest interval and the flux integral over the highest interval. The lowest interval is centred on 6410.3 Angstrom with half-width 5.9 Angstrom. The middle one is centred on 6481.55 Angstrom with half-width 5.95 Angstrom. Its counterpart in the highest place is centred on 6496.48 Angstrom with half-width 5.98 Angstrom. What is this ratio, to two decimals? 1.05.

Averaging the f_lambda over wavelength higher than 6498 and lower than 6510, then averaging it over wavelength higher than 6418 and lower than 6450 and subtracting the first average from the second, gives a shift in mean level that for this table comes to -0.01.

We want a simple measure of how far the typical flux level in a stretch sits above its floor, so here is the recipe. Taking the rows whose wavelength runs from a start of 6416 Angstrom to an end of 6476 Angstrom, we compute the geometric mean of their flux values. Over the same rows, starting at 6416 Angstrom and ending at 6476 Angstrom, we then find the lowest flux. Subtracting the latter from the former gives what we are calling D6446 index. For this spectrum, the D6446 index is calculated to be 1.6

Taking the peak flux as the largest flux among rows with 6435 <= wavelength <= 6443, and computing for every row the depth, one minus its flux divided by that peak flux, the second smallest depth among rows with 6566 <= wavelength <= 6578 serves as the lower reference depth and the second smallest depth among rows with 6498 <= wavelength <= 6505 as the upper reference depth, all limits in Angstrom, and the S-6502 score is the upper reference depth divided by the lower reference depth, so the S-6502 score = 1.7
